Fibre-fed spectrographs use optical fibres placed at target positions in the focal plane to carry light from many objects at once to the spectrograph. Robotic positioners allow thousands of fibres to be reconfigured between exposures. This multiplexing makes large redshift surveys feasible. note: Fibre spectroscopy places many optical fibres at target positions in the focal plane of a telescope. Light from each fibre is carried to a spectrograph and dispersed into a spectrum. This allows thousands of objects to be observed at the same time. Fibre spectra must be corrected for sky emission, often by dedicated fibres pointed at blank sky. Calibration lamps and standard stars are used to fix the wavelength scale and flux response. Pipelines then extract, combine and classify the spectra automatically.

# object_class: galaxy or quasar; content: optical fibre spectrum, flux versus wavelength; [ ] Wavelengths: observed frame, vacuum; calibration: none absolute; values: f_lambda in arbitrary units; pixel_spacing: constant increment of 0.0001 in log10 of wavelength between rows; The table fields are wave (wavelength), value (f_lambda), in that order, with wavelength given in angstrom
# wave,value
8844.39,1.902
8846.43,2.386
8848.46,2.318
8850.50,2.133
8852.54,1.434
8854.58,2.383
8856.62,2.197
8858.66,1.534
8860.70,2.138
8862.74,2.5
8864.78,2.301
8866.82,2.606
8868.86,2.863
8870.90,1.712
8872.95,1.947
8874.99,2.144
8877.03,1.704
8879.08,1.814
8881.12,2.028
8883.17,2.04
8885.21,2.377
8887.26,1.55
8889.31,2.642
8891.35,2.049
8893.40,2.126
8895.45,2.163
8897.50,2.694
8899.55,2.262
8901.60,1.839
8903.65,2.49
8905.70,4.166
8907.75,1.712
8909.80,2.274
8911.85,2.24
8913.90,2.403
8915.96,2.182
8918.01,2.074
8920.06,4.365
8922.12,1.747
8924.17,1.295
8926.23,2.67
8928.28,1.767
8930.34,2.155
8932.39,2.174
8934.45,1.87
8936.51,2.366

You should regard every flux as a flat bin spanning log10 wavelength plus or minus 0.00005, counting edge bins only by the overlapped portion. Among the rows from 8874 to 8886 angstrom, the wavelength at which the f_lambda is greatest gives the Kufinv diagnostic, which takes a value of 8885.21 angstrom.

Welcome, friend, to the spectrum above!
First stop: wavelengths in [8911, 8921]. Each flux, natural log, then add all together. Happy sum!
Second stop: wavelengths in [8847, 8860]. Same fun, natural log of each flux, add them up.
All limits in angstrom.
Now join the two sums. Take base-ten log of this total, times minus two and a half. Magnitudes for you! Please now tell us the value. -2.35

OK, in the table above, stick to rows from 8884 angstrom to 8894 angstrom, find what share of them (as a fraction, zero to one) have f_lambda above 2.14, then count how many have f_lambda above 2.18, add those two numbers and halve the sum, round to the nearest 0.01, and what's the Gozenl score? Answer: 1.20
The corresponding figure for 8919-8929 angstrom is 1.20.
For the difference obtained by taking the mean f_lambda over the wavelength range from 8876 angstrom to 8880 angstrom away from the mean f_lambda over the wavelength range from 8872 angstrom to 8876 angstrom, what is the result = 0.3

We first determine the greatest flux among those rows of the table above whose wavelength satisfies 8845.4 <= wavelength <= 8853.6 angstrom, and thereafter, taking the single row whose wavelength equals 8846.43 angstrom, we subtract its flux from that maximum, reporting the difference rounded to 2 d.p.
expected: 0.00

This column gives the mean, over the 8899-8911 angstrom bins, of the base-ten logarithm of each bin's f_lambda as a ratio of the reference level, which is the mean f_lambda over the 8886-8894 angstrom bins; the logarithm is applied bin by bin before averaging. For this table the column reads 0.05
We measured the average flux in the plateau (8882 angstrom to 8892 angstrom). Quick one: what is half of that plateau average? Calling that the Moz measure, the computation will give 1.07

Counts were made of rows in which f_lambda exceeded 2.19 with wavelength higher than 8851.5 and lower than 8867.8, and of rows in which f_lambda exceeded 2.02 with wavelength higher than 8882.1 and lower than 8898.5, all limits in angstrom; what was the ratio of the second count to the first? 1.40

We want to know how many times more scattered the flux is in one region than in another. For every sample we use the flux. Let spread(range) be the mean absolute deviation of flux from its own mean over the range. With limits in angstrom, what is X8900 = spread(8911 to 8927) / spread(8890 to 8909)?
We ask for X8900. 1.2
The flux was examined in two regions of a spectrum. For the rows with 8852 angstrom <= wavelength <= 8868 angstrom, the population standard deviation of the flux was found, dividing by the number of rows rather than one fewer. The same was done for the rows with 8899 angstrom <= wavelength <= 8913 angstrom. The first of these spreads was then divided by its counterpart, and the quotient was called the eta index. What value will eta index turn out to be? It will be 0.5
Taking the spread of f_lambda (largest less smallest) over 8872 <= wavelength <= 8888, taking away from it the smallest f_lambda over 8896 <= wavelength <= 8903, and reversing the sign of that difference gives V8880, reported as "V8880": 1.01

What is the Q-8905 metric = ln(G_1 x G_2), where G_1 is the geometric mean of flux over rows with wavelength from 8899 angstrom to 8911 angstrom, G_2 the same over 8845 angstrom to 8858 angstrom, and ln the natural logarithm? 1.60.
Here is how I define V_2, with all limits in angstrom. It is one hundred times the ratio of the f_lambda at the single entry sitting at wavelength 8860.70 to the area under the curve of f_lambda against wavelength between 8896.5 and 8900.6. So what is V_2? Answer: 21.1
